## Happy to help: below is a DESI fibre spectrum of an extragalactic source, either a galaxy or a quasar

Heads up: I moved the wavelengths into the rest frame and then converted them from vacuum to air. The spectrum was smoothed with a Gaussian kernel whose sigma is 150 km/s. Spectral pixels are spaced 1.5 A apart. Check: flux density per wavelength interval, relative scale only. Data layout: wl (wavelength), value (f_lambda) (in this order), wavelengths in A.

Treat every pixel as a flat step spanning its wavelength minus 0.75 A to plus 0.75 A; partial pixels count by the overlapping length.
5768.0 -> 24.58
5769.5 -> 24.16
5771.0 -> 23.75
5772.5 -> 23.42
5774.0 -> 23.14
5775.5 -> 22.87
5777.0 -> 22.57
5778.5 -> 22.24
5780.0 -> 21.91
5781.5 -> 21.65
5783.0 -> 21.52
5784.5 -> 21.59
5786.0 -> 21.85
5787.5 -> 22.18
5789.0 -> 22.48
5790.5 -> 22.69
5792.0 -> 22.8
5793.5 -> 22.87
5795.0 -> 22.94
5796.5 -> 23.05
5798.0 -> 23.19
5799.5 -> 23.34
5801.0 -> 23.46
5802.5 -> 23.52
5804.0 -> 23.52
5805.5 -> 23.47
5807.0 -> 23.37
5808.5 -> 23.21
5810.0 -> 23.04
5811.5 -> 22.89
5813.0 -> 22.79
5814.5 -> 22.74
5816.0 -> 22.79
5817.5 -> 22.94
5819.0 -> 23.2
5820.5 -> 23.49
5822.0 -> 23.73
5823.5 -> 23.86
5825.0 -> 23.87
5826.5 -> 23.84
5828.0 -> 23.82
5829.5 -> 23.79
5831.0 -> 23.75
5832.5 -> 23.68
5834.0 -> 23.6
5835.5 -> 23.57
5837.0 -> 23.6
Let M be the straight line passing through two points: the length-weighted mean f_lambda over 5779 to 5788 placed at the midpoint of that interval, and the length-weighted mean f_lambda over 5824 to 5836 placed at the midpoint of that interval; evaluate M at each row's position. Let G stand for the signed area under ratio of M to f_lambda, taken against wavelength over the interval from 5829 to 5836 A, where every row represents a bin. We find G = 7.1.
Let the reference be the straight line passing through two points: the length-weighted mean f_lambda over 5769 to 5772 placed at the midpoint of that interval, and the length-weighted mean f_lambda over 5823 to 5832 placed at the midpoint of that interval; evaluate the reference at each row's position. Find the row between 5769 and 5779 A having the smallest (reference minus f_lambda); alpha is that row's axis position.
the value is 5769.5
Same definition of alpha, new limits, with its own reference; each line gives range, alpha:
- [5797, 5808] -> 5804.0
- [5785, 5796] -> 5795.0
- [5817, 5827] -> 5825.0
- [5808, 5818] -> 5808.5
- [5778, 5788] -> 5778.5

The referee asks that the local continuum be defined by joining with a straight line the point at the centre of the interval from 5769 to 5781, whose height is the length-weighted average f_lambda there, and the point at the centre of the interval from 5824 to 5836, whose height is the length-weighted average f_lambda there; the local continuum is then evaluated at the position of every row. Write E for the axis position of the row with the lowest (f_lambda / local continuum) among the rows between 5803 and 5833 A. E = 5814.5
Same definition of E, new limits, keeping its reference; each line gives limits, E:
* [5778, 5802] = 5783.0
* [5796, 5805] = 5796.5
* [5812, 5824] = 5814.5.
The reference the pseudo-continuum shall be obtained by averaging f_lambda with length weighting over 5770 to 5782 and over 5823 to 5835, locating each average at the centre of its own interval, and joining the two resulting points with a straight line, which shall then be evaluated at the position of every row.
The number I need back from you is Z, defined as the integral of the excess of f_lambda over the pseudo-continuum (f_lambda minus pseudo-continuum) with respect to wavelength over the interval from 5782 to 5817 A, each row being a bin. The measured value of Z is -13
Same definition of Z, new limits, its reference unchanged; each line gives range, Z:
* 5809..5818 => -5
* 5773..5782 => -3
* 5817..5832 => -1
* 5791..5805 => 0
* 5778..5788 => -11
